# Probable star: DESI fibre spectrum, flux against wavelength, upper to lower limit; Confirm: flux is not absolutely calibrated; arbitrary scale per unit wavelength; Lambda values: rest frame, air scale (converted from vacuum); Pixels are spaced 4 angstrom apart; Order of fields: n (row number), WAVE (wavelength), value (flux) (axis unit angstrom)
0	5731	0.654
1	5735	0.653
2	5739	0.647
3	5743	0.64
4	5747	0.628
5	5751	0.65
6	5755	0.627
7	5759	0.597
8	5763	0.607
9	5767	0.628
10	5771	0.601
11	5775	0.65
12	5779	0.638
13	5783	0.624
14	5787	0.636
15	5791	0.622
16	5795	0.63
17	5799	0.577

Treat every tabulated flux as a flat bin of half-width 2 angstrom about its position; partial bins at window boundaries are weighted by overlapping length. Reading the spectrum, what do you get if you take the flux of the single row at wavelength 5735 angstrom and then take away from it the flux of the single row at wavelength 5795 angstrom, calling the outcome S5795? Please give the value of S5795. 0.023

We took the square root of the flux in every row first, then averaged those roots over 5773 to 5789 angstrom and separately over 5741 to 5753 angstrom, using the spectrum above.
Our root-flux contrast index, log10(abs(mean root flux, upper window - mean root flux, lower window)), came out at -2.8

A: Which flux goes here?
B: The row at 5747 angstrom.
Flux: 0.628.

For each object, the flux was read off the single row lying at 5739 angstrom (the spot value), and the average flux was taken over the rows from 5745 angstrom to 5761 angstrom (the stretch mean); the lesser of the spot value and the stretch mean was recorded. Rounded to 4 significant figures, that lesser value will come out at 0.6255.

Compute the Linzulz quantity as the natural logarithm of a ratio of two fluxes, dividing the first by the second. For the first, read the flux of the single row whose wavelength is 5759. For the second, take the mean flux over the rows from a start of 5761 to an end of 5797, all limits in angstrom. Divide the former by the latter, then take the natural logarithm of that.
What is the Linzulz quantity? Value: -0.0478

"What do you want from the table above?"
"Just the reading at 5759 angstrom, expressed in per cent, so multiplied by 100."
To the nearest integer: 60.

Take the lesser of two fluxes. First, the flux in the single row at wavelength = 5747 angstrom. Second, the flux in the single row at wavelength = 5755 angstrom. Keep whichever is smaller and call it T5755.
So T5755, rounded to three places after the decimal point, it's 0.627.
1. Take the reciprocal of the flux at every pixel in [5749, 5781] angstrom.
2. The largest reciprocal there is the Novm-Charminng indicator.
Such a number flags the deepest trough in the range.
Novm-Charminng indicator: 1.68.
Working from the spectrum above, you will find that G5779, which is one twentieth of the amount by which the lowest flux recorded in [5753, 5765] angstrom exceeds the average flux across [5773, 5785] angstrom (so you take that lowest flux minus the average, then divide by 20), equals -0.0020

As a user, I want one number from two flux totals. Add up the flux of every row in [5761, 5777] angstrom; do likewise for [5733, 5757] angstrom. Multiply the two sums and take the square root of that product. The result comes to 3.1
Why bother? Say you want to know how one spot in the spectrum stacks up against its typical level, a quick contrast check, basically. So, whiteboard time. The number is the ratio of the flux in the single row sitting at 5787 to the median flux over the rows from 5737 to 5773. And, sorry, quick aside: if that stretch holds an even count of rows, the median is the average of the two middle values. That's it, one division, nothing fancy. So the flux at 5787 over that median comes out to 1.01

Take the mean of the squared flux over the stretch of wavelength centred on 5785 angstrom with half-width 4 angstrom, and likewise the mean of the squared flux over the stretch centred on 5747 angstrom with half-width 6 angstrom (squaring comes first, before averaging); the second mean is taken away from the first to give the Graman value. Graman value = -0.0119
